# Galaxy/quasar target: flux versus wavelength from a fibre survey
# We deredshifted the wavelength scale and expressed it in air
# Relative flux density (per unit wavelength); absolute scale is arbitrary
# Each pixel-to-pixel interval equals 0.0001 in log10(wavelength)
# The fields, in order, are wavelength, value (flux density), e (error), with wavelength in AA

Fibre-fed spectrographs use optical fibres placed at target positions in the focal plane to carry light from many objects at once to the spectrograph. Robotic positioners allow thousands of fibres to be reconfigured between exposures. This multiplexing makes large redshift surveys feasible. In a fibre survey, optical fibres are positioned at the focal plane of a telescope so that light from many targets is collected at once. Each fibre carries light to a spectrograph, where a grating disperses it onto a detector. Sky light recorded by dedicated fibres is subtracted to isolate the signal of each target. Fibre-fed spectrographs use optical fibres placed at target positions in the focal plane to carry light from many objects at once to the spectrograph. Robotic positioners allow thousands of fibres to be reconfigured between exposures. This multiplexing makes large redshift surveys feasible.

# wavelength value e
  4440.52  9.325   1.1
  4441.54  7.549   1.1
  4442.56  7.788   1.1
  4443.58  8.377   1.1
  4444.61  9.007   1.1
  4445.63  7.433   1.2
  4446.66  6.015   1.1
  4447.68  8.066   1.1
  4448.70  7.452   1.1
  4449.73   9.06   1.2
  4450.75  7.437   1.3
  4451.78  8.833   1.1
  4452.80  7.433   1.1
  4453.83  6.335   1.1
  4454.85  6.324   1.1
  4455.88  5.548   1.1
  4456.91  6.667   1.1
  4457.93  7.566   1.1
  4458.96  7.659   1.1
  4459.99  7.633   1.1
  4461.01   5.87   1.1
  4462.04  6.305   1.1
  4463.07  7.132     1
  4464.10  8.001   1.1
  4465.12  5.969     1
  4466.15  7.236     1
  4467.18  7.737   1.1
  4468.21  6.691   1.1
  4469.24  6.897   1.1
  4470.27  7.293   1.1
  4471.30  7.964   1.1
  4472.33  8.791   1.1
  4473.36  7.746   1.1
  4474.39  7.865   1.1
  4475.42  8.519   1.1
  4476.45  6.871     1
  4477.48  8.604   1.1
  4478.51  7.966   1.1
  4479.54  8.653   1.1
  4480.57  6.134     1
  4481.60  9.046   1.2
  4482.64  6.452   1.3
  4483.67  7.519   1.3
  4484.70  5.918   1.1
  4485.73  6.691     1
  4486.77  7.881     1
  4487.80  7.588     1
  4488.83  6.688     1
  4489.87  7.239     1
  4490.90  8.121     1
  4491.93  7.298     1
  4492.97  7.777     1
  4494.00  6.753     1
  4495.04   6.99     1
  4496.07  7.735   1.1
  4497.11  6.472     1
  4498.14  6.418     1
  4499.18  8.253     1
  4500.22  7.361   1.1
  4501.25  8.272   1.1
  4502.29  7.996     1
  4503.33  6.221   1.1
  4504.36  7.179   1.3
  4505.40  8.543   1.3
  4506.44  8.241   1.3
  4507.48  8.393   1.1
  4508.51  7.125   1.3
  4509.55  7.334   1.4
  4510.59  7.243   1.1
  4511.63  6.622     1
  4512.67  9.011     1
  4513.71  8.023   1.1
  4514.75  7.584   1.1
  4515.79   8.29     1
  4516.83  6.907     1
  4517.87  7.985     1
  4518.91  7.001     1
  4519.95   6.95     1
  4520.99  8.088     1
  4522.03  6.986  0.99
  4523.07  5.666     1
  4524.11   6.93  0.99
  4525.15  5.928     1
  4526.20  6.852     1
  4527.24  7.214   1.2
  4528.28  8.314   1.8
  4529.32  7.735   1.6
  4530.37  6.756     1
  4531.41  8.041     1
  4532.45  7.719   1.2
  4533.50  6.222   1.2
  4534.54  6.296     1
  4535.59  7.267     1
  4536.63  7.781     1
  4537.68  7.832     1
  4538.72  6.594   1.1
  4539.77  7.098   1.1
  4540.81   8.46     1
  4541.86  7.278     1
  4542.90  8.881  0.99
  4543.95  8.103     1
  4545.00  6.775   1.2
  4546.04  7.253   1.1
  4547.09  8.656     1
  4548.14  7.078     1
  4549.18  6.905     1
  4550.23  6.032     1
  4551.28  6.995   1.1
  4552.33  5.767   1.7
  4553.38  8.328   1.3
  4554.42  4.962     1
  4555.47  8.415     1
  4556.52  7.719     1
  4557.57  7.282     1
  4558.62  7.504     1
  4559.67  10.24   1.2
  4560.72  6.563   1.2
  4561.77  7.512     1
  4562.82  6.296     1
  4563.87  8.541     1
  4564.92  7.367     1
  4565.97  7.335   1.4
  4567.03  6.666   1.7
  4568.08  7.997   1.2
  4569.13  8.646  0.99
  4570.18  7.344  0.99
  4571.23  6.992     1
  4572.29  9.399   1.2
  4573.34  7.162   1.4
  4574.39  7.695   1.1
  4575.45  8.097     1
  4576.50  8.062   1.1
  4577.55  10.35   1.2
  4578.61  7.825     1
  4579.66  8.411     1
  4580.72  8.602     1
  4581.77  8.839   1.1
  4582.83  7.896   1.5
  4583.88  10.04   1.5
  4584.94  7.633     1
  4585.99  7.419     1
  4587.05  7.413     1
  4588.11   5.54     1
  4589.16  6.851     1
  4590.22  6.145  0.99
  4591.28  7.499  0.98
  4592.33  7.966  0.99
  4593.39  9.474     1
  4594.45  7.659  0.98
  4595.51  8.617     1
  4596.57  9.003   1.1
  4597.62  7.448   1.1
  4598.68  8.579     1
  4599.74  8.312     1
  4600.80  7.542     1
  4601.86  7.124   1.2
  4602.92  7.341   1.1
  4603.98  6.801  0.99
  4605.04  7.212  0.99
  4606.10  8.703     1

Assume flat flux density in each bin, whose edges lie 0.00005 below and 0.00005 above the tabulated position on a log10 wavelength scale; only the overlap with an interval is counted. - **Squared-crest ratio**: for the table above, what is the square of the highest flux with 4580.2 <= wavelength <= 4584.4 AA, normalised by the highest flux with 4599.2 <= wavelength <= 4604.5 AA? 12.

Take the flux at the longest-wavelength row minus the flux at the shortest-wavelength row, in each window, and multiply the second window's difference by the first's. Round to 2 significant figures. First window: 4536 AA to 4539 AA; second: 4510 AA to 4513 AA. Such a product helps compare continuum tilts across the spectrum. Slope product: -2.1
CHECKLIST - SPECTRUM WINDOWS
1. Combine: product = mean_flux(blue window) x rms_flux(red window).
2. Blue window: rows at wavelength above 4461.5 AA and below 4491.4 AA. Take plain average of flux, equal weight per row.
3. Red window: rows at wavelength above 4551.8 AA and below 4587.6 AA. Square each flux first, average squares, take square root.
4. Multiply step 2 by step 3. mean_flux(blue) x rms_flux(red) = 58.8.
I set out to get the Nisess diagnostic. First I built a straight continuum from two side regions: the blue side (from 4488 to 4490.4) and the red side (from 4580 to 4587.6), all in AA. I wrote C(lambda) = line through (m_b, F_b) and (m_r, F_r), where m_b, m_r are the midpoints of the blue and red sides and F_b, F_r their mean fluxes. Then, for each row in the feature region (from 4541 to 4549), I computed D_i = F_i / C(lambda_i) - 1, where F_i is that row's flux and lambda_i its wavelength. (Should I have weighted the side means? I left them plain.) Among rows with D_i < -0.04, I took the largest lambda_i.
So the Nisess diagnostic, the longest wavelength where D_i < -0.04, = 4548.14 AA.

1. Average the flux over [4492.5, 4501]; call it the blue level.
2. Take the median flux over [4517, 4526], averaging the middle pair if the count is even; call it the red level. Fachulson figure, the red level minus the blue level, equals -0.3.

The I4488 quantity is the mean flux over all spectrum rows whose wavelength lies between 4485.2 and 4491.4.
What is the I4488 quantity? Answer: 7.4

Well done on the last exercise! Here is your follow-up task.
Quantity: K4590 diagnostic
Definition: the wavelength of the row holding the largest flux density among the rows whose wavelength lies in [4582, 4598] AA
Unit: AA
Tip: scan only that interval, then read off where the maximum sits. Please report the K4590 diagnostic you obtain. 4583.88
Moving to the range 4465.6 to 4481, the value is 4472.33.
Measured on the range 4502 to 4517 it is 4512.67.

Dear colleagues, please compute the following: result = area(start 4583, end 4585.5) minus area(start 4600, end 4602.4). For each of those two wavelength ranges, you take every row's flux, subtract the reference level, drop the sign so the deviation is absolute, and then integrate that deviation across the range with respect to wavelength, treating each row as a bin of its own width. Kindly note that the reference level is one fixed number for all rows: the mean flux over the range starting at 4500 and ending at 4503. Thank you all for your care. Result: 1.4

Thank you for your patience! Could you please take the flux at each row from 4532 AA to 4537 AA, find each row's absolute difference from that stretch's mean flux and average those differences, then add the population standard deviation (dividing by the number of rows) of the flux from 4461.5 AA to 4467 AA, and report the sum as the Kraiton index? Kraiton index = 1.36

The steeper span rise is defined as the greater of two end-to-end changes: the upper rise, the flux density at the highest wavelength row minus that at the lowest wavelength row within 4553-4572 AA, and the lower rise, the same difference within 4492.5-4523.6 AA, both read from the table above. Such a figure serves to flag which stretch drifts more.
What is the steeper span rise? -1.3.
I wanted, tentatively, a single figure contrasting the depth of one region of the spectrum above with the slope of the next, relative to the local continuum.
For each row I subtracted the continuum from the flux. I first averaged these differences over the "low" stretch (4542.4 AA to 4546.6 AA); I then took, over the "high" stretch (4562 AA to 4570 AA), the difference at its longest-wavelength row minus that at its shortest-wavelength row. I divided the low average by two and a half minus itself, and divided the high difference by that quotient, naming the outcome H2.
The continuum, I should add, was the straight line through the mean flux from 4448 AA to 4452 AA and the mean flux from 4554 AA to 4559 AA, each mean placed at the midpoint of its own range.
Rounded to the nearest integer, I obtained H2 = 11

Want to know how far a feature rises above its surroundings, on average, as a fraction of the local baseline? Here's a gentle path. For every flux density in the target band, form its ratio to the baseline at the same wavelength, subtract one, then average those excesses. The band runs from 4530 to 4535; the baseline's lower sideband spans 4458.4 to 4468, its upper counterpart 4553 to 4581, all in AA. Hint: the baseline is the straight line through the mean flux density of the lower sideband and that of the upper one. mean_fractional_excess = -0.07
